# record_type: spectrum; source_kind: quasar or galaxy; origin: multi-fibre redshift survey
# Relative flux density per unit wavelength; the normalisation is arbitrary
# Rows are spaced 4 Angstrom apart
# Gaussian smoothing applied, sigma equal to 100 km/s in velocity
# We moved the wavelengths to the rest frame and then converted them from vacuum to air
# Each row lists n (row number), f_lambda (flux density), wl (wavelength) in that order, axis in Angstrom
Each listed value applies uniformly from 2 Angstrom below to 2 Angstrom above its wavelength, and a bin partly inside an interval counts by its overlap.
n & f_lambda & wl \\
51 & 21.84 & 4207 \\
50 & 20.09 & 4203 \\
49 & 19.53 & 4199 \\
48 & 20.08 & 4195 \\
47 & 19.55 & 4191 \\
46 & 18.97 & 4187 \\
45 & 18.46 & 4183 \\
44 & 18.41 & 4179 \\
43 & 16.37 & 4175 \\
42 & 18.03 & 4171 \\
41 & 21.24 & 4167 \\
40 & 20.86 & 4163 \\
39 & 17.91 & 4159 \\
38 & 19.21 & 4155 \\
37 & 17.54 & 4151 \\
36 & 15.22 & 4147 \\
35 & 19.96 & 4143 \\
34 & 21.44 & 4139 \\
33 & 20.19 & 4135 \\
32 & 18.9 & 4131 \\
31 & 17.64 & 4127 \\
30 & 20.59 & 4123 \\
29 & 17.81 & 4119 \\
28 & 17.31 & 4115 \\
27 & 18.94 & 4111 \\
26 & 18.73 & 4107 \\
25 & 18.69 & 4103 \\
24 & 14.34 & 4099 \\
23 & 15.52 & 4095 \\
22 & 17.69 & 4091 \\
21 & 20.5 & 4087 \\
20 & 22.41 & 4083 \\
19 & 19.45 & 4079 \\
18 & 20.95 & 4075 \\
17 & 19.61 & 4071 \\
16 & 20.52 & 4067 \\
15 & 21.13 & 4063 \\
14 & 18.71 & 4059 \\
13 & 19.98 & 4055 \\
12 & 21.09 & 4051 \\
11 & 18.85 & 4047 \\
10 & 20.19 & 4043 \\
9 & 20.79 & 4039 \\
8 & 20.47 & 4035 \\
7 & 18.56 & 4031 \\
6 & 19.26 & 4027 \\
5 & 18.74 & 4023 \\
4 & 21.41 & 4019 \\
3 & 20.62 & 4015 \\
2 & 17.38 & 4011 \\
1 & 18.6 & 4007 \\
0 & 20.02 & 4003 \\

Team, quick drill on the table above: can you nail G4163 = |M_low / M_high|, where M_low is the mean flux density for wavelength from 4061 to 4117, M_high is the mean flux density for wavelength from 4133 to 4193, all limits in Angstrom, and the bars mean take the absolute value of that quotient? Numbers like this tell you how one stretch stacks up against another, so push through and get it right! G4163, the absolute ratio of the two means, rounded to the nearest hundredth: 1.00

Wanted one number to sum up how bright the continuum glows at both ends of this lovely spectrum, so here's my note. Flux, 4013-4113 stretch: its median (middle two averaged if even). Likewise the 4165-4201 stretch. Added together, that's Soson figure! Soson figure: 38.6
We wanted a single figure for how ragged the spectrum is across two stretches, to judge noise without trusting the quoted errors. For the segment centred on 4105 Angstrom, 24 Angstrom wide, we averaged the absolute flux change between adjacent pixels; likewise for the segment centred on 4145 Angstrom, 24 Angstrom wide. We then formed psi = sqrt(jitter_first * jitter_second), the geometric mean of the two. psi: 1.84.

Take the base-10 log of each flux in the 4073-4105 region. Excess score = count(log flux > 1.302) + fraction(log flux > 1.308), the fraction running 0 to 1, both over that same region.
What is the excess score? 3.4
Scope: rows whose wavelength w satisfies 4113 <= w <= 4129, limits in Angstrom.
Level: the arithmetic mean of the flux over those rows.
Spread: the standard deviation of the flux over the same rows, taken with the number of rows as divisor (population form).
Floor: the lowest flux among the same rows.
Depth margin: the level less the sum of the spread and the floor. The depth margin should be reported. -0.3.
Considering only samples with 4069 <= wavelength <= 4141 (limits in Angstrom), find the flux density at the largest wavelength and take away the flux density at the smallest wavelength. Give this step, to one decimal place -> 1.8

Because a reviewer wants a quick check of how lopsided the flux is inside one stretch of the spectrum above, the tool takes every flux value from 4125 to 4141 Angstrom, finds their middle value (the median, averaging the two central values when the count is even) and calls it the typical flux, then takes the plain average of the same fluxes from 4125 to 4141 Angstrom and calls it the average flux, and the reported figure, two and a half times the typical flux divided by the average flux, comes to 2.500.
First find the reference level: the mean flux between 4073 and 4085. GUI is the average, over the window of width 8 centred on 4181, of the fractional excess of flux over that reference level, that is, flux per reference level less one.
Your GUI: -0.12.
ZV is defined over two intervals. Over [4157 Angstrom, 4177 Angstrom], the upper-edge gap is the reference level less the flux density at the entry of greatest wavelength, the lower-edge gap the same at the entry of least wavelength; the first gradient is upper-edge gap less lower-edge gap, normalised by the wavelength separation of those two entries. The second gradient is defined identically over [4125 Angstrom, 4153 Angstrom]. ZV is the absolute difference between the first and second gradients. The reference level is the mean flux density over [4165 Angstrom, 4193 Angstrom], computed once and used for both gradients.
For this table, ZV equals 0.092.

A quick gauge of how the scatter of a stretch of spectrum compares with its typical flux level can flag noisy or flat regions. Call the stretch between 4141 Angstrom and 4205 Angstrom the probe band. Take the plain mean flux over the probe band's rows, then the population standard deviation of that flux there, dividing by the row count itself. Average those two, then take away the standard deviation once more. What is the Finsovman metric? 8.65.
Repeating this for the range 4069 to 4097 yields 8.68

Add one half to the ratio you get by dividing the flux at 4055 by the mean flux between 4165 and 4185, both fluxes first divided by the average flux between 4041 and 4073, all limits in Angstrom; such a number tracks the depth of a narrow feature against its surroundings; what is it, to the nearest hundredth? 1.58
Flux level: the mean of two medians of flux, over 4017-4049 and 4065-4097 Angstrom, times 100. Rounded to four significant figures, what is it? 1989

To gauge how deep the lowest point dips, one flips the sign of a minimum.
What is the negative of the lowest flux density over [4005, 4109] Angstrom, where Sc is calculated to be -14.3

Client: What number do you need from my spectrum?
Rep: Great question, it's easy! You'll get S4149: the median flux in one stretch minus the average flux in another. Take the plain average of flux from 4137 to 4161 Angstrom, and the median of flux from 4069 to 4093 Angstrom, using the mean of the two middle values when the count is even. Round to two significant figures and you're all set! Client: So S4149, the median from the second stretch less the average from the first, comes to 1.5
